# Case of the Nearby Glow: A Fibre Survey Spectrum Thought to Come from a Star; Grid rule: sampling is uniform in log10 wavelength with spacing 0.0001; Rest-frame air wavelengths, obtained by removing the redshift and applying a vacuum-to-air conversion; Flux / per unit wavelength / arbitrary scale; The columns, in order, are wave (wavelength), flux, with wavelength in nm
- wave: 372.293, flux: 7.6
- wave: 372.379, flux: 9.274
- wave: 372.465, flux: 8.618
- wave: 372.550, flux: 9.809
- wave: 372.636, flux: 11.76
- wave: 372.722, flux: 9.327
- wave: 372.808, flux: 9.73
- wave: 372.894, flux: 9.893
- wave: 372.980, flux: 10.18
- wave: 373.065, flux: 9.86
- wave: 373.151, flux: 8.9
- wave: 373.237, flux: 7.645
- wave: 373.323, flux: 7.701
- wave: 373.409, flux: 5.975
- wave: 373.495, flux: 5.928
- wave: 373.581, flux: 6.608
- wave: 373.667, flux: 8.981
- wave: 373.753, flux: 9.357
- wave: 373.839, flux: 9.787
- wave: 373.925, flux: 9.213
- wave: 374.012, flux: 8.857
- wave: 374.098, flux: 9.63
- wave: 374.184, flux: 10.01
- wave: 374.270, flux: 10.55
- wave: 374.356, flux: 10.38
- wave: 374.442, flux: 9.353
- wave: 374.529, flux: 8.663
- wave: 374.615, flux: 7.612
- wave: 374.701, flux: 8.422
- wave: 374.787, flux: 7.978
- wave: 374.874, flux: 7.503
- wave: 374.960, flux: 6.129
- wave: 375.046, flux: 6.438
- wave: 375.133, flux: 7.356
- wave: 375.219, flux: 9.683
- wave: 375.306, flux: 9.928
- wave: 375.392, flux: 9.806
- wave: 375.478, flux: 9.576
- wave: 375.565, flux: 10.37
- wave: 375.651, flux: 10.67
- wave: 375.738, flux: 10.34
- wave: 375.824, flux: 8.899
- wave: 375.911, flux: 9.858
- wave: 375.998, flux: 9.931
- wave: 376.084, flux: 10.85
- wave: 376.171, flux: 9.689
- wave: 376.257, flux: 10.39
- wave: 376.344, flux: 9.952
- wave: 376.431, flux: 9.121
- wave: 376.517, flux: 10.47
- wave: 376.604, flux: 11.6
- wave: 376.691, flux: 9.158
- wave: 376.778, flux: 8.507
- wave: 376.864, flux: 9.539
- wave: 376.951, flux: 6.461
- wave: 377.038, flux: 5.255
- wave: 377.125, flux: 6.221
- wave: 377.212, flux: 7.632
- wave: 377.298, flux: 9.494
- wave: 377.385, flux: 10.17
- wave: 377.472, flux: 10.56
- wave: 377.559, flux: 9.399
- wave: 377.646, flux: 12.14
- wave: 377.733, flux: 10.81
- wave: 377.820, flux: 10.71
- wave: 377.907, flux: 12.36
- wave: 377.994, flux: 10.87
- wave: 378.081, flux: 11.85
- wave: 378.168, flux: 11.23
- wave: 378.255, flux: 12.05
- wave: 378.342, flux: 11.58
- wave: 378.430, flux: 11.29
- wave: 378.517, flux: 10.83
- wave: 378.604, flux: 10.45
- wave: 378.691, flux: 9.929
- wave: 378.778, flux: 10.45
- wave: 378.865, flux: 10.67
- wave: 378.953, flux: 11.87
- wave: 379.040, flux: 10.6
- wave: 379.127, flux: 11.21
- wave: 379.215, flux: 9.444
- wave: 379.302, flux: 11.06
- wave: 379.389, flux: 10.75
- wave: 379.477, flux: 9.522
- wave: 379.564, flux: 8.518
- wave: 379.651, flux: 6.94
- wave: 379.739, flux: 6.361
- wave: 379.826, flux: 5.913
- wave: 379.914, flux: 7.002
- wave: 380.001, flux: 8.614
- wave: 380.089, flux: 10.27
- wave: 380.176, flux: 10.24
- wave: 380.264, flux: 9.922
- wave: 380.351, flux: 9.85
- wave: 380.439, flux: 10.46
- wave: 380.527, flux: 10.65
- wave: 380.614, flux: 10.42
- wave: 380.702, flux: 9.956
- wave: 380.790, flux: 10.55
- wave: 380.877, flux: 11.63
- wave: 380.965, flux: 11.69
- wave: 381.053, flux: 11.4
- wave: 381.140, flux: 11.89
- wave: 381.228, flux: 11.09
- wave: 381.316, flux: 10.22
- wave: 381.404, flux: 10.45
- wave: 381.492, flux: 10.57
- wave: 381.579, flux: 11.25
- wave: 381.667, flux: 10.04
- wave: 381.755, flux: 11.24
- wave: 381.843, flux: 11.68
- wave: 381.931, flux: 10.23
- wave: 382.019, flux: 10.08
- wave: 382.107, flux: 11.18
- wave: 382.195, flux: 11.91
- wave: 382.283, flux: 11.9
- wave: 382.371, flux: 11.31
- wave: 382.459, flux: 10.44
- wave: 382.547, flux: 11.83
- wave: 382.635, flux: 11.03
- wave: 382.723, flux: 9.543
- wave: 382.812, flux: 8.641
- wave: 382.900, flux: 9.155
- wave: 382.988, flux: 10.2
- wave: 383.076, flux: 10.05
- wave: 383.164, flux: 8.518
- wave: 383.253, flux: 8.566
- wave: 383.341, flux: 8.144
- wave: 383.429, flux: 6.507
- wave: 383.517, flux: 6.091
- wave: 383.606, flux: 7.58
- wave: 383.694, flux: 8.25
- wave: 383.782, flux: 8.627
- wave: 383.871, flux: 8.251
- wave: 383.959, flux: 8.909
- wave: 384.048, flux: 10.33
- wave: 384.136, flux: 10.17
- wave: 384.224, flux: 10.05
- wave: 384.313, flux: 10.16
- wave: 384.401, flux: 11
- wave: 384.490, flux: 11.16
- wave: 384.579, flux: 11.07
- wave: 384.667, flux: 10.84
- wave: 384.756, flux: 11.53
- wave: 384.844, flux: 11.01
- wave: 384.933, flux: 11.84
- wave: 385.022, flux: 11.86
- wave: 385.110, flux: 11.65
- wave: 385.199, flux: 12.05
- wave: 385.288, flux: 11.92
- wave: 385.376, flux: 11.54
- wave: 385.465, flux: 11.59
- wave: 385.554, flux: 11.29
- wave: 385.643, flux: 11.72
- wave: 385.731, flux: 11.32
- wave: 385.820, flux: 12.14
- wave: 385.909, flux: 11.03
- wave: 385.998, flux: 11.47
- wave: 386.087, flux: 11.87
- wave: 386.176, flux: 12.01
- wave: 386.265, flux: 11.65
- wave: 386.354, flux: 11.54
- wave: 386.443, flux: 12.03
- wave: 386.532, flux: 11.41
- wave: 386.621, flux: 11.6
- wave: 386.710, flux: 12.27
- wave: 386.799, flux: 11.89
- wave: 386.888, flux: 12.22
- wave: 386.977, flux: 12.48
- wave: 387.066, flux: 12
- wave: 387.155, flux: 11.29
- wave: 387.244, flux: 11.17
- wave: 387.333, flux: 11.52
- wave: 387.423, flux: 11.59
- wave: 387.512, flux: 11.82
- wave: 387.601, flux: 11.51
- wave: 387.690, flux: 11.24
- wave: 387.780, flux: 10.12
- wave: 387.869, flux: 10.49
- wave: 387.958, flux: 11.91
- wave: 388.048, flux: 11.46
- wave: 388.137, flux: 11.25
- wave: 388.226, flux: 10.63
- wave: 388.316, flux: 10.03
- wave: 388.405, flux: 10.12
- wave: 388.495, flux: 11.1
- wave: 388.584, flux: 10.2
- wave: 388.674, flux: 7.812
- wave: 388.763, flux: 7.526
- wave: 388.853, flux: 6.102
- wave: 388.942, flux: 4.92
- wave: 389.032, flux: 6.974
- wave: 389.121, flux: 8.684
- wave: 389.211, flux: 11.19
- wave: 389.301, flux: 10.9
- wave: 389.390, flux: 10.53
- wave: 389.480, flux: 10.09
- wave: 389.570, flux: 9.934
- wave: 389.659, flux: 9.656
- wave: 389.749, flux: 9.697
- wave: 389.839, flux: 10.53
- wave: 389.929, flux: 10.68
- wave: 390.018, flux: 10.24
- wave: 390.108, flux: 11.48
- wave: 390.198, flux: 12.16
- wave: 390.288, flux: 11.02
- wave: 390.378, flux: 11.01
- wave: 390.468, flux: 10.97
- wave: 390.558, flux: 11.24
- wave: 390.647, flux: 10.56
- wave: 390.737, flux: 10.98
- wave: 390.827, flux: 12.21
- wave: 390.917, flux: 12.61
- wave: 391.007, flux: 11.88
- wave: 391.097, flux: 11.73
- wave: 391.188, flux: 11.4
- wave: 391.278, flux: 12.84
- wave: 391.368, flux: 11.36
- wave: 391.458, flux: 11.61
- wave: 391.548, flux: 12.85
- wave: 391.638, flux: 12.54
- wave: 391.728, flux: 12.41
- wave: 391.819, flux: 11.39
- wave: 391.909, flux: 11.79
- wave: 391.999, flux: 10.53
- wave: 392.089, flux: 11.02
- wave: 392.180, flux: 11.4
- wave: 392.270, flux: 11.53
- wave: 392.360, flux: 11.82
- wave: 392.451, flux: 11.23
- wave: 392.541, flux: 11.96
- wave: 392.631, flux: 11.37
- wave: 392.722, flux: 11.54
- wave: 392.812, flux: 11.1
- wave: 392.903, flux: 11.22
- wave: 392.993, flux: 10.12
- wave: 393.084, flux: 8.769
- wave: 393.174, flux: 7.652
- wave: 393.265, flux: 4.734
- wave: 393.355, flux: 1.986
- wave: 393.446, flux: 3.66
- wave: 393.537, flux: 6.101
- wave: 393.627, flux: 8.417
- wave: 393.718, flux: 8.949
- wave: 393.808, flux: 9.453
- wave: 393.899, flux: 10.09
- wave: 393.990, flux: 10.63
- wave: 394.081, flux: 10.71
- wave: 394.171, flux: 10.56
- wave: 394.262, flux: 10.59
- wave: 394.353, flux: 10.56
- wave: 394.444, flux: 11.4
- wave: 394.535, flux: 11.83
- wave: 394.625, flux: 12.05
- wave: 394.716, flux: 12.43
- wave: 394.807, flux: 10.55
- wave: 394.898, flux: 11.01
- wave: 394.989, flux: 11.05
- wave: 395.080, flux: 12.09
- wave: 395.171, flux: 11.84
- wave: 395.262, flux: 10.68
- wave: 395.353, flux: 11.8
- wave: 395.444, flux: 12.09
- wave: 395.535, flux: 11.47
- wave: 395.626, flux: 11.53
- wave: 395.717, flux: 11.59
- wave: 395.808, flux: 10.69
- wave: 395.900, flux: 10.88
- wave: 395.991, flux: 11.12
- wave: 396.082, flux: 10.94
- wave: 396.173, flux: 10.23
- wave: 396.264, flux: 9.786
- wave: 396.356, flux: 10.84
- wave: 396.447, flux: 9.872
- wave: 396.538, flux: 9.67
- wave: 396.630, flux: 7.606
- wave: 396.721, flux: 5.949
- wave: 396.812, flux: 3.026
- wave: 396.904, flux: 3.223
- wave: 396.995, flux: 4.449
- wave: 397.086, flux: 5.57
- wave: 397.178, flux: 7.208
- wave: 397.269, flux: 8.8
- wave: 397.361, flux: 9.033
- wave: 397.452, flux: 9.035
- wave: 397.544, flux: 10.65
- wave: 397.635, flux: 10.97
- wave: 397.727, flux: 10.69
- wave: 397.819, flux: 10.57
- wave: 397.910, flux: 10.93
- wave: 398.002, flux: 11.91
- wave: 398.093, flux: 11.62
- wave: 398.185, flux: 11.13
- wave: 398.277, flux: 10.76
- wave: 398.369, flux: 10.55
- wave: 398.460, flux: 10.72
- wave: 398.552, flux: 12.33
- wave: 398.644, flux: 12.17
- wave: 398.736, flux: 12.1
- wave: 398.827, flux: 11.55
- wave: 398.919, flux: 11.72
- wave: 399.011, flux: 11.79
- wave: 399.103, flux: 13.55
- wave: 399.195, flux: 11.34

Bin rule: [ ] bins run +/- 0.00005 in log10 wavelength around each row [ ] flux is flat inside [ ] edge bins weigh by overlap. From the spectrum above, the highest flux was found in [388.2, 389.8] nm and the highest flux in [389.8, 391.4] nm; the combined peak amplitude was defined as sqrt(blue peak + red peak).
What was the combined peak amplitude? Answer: 4.90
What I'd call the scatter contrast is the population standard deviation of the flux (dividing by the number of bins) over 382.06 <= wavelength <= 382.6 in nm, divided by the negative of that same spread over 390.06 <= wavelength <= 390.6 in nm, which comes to -1.26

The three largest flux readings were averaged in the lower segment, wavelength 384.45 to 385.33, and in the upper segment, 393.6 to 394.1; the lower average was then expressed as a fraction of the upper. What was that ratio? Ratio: 1.14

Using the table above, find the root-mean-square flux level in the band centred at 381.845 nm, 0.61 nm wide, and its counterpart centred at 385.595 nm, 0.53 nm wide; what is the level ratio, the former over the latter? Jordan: 0.934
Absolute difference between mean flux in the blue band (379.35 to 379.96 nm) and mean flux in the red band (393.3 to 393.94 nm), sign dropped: 0.9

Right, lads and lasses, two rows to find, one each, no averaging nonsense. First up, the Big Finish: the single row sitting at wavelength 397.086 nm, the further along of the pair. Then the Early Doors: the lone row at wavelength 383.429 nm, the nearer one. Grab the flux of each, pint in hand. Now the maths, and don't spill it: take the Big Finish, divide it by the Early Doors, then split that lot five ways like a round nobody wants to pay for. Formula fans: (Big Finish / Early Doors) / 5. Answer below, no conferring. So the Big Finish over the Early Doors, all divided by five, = 0.171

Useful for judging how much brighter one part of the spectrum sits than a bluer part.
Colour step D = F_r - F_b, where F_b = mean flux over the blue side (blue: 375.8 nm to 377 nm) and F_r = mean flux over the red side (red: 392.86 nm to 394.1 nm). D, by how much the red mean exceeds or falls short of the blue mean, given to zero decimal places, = -2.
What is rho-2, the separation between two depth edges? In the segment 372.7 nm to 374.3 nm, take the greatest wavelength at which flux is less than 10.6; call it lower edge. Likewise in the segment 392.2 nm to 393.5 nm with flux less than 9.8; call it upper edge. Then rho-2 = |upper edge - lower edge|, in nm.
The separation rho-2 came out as 19.18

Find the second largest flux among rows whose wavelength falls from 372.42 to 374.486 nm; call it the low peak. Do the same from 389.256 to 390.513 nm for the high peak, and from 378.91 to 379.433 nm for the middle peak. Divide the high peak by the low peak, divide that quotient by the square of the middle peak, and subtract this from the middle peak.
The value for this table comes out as 11.2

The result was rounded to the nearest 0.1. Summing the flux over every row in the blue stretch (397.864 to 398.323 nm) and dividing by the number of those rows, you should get 11.3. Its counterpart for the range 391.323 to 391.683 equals 12.1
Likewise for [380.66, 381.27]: 11.2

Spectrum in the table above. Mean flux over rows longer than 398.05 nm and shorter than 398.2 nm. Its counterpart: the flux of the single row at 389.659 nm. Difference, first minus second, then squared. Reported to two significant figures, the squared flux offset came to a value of 3.0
